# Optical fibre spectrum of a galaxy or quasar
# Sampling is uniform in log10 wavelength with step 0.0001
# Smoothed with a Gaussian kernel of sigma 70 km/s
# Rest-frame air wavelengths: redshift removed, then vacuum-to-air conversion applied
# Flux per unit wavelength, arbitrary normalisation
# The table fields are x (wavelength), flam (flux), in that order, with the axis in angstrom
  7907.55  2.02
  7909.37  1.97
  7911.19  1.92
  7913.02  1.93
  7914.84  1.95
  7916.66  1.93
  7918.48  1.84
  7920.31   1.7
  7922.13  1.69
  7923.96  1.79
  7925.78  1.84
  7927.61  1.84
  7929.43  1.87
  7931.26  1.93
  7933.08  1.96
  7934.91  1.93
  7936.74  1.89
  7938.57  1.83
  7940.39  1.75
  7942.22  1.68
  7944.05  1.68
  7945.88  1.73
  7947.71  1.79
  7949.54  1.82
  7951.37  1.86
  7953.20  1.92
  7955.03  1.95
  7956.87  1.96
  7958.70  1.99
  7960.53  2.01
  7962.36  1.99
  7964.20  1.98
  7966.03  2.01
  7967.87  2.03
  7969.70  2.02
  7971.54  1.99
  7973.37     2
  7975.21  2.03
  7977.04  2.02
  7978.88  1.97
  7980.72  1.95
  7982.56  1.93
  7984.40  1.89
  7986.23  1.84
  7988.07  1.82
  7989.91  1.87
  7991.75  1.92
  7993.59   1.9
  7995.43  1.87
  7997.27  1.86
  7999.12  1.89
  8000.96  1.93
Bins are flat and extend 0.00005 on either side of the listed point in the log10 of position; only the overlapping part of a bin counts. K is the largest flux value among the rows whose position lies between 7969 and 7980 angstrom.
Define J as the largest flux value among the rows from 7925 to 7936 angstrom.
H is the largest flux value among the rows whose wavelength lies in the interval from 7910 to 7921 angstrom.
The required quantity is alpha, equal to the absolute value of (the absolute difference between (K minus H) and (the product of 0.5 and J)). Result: 0.90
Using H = 1.95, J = 1.96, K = 2.03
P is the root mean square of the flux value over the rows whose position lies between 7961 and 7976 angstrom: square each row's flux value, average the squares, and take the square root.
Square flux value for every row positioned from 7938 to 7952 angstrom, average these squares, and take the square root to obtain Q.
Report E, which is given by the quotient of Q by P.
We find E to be 0.88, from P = 2.01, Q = 1.769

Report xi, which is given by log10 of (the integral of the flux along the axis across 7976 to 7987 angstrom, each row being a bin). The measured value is 1.328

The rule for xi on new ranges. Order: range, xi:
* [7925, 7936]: 1.319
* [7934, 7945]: 1.295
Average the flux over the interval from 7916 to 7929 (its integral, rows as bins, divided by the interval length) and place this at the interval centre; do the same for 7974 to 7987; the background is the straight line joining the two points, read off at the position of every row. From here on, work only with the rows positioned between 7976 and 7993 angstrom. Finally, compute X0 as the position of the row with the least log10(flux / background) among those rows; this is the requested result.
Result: 7988.07 angstrom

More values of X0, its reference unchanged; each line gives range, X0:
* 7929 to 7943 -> 7942.22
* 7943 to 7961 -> 7944.05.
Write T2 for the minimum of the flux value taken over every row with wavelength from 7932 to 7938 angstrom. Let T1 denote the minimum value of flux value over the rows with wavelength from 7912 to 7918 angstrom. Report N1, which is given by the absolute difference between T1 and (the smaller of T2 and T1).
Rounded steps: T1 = 1.93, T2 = 1.89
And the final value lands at 0.04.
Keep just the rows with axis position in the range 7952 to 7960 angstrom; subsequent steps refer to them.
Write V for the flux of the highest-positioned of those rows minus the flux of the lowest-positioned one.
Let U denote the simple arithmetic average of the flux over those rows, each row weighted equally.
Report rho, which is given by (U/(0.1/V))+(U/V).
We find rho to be 29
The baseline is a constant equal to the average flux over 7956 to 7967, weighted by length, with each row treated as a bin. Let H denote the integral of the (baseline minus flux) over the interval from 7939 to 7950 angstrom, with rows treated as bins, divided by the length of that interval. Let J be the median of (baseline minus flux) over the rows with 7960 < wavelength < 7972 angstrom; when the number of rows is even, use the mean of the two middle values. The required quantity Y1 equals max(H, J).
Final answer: 0.248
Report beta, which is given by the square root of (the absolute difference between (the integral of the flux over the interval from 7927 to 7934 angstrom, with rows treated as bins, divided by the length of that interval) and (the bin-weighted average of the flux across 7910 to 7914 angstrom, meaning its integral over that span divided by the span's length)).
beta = 0.15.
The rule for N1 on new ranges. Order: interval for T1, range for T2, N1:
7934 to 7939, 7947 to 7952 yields 0.04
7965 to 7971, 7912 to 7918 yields 0.08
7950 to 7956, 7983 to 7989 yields 0.04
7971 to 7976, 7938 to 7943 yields 0.31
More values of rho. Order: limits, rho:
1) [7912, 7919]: -23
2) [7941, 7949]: 18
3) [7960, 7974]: -201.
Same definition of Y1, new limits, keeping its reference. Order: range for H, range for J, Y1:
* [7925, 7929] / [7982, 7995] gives 0.147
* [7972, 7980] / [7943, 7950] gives 0.230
